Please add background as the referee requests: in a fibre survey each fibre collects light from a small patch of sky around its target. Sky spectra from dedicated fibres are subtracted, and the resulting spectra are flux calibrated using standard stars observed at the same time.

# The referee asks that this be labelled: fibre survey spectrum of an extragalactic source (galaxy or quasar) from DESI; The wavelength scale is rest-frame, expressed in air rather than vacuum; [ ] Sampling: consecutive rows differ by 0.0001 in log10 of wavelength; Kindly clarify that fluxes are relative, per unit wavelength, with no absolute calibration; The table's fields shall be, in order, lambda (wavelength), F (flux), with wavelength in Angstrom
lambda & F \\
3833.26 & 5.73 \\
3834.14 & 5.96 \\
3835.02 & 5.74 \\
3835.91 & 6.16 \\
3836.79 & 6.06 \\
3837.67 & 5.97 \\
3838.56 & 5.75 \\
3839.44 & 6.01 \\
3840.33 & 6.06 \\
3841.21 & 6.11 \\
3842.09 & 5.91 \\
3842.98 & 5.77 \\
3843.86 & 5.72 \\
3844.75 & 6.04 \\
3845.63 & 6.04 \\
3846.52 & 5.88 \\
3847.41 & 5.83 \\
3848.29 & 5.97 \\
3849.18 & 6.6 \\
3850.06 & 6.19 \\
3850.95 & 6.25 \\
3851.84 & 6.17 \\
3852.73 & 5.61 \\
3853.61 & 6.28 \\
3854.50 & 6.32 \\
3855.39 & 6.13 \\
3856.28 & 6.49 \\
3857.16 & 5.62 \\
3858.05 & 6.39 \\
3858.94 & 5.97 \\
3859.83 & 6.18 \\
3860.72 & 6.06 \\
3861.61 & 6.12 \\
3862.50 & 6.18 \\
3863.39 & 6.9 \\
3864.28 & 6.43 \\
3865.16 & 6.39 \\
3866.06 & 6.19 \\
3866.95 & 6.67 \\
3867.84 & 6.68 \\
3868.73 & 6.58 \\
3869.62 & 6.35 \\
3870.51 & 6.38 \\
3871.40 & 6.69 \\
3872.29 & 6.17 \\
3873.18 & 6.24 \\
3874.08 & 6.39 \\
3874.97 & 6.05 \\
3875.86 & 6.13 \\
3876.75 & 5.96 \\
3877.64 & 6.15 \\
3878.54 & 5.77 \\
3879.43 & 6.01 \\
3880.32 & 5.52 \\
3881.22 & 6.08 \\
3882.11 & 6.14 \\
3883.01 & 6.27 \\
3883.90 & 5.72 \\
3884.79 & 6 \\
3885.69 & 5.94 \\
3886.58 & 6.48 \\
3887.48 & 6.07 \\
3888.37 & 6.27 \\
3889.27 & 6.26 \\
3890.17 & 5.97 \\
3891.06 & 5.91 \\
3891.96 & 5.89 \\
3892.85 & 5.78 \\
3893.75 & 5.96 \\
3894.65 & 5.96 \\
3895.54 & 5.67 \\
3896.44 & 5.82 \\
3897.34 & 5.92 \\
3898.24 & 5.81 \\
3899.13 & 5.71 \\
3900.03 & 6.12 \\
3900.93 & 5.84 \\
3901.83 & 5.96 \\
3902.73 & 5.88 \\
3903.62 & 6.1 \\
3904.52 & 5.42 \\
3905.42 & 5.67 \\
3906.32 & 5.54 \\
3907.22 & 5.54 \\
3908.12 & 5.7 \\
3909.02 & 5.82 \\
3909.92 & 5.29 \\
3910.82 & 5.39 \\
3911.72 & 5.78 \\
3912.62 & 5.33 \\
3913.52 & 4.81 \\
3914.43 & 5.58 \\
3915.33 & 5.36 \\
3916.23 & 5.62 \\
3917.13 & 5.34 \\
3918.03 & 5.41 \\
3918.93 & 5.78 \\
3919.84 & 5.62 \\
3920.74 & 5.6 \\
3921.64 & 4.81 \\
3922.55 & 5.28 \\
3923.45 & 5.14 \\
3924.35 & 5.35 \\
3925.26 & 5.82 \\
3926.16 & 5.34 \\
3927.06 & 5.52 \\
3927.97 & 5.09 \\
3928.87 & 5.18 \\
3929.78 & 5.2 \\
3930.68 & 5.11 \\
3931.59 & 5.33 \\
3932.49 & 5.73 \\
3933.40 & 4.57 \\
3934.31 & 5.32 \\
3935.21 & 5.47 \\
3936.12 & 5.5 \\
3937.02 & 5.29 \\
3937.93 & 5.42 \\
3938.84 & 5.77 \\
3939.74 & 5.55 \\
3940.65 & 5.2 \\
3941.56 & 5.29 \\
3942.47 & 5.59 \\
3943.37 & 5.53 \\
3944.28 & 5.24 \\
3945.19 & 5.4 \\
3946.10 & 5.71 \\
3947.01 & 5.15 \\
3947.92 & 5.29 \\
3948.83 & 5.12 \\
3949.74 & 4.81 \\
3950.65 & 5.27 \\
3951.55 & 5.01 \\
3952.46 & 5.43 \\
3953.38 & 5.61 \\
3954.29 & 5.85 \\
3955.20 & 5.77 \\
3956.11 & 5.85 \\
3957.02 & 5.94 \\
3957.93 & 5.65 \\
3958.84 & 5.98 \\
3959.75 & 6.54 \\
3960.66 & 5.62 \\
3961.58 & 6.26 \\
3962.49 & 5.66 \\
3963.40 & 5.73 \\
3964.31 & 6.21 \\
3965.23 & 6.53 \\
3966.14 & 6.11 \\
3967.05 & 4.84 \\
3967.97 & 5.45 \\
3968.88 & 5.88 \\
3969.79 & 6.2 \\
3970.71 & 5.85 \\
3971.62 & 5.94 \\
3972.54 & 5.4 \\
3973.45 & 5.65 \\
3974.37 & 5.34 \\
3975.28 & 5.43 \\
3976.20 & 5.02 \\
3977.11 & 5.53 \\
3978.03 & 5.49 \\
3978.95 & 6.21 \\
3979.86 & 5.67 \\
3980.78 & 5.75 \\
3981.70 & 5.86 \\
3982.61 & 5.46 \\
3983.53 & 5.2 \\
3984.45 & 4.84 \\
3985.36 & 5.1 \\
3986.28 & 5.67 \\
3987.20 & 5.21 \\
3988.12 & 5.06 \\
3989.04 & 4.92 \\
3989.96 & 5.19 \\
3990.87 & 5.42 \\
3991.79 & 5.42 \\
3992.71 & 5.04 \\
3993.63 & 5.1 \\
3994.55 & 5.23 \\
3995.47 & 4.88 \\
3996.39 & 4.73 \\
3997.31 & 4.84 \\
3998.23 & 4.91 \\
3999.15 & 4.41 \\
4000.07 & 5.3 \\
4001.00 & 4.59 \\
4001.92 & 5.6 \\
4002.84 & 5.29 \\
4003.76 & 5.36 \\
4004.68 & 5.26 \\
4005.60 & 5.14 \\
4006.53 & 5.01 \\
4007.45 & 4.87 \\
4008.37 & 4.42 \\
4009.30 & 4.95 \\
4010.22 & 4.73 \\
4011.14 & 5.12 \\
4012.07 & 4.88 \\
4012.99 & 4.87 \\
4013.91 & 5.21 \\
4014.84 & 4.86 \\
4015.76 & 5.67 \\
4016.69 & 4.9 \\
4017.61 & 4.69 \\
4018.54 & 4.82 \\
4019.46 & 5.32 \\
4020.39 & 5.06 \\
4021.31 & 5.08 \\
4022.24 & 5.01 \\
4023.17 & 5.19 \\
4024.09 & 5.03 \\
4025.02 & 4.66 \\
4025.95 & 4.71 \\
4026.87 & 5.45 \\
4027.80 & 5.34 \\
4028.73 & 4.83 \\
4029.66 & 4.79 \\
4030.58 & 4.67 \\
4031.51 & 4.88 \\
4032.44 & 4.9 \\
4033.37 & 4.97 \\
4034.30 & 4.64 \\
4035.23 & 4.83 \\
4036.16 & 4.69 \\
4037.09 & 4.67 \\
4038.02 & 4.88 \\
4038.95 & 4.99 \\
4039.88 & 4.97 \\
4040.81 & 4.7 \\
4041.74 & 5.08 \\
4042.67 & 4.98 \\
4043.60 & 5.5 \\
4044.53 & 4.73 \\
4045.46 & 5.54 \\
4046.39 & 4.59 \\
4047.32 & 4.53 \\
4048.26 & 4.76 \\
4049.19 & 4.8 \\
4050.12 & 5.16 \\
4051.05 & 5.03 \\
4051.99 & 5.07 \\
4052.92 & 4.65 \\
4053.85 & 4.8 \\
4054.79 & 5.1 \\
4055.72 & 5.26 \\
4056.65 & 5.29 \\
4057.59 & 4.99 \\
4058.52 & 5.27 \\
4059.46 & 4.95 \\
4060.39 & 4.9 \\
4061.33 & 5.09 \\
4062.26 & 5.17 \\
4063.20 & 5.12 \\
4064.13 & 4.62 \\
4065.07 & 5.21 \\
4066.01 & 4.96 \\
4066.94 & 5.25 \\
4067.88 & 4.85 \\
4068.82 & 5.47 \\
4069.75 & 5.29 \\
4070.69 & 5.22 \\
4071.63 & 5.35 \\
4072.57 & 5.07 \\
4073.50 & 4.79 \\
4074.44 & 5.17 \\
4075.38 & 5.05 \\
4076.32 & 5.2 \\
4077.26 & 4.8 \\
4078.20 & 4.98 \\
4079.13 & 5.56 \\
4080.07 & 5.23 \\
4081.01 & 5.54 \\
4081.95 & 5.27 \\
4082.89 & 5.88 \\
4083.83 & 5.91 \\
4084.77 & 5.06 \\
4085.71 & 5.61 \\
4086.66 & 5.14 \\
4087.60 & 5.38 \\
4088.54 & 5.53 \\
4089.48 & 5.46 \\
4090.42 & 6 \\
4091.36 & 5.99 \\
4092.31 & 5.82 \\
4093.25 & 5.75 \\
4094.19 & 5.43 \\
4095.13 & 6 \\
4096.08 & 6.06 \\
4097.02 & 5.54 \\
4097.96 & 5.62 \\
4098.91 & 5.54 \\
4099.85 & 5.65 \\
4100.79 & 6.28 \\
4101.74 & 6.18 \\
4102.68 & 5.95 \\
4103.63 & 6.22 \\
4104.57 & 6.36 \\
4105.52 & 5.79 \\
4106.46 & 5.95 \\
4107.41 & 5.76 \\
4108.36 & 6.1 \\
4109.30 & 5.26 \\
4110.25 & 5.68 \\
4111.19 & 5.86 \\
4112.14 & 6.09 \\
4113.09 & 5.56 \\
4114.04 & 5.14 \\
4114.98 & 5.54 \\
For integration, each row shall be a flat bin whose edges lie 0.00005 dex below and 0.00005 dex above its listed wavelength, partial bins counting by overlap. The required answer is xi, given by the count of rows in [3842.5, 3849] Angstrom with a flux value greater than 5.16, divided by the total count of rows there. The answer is 1.00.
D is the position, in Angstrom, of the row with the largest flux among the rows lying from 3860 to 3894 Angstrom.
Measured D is 3863.39 Angstrom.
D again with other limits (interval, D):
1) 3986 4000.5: 3986.28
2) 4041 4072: 4045.46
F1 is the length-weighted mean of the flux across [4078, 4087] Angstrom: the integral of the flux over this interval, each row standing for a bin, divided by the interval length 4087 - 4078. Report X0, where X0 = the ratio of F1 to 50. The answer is 0.109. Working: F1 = 5.4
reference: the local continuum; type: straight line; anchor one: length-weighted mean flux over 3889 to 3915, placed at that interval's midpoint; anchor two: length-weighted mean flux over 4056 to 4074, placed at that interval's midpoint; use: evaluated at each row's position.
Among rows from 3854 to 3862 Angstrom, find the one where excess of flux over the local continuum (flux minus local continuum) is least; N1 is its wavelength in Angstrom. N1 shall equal 3857.16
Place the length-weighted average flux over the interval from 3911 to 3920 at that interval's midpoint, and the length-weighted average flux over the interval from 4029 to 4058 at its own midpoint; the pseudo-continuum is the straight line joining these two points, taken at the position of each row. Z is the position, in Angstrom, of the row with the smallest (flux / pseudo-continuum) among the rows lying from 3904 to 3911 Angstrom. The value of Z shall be 3909.92 Angstrom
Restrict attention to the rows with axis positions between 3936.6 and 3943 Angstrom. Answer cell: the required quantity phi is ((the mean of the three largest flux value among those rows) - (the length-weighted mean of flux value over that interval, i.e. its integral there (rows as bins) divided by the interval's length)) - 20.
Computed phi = -19.8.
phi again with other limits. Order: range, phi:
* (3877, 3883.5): -19.8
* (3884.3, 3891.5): -19.8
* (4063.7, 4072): -19.8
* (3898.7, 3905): -19.8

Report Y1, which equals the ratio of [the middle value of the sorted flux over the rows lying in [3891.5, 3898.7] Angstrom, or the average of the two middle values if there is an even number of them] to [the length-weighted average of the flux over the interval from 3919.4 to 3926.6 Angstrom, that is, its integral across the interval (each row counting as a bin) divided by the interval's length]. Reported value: 1.09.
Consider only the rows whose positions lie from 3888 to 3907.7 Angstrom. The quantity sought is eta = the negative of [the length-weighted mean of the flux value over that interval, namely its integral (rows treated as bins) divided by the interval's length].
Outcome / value -5.9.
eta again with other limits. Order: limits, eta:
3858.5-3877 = -6.3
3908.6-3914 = -5.4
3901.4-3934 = -5.4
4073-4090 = -5.3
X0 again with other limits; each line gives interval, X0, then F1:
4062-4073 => 0.103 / 5.1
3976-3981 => 0.113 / 5.6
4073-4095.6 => 0.109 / 5.4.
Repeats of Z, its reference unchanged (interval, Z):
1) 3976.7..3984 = 3983.53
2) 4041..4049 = 4047.32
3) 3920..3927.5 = 3921.64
